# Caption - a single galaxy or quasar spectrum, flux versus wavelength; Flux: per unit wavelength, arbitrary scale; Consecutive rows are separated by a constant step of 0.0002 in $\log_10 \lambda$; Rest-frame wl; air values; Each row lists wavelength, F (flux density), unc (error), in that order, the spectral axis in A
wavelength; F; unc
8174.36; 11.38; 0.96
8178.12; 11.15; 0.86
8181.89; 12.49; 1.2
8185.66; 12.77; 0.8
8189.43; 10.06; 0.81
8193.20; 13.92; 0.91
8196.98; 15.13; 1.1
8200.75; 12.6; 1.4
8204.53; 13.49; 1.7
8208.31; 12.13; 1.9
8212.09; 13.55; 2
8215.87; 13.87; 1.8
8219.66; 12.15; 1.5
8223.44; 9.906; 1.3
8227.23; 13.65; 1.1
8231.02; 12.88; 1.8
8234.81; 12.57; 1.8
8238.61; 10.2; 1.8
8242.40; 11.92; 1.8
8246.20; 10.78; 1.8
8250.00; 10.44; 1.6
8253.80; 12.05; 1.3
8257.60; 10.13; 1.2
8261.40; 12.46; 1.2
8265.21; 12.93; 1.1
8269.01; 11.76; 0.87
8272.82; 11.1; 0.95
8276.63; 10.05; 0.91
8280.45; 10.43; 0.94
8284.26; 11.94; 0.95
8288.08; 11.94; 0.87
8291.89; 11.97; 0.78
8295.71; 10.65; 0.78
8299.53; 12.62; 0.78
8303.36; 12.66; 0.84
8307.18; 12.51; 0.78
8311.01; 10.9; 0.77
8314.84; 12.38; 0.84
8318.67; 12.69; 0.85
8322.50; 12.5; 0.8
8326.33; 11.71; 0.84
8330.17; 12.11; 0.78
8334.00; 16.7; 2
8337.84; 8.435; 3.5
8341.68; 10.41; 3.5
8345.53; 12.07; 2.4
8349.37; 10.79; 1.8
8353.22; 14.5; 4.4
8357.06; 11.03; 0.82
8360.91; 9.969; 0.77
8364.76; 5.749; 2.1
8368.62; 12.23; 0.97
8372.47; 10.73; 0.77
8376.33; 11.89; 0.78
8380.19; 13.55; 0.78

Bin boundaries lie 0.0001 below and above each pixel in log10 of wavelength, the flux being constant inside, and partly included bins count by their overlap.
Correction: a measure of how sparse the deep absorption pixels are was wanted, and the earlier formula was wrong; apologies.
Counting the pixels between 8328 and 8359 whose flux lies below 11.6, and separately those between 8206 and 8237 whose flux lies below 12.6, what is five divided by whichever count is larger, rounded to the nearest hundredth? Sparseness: 1.25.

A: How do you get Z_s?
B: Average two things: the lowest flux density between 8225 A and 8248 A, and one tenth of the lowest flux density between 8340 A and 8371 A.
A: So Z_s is 5.4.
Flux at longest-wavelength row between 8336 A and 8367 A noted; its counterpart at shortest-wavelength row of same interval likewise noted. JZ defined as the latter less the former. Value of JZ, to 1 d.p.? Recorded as 2.7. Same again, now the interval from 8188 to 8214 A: -3.5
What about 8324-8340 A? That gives 3.3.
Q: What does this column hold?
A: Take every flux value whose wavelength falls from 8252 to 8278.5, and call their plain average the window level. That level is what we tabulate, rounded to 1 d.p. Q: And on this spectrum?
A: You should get 11.5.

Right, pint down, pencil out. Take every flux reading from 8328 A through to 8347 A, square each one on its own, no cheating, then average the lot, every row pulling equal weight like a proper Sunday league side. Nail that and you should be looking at 150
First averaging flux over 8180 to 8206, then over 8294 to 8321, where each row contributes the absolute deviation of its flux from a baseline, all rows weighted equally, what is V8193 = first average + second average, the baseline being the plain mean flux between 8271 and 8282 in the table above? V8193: 4.1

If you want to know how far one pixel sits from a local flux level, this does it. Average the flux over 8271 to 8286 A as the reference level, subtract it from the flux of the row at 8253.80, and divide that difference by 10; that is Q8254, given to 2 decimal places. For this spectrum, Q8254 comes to 0.12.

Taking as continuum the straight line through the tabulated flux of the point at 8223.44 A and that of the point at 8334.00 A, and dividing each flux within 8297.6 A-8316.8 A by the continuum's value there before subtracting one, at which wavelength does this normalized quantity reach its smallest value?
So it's 8311.01 A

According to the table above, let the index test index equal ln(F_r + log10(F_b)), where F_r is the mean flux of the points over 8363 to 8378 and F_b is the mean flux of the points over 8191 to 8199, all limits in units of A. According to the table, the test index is 2.43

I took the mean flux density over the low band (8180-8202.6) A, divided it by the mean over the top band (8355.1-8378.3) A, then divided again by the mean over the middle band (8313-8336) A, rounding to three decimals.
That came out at 0.096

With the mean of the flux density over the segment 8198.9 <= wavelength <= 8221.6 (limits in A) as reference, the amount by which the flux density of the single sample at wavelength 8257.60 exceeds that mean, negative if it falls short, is -2.8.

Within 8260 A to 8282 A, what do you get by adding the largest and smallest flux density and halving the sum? 11.5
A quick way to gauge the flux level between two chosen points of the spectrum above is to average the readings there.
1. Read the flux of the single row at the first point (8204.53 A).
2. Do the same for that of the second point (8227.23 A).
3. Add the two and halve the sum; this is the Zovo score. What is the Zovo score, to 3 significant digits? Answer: 13.6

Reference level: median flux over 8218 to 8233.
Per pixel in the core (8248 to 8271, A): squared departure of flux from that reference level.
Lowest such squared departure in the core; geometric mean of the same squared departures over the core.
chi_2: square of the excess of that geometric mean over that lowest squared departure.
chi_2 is 0.11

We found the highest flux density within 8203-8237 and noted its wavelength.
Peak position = 8215.87 A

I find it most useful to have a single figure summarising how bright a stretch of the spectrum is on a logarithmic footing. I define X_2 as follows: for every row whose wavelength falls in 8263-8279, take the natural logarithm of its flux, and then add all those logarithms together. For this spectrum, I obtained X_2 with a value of 9.7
